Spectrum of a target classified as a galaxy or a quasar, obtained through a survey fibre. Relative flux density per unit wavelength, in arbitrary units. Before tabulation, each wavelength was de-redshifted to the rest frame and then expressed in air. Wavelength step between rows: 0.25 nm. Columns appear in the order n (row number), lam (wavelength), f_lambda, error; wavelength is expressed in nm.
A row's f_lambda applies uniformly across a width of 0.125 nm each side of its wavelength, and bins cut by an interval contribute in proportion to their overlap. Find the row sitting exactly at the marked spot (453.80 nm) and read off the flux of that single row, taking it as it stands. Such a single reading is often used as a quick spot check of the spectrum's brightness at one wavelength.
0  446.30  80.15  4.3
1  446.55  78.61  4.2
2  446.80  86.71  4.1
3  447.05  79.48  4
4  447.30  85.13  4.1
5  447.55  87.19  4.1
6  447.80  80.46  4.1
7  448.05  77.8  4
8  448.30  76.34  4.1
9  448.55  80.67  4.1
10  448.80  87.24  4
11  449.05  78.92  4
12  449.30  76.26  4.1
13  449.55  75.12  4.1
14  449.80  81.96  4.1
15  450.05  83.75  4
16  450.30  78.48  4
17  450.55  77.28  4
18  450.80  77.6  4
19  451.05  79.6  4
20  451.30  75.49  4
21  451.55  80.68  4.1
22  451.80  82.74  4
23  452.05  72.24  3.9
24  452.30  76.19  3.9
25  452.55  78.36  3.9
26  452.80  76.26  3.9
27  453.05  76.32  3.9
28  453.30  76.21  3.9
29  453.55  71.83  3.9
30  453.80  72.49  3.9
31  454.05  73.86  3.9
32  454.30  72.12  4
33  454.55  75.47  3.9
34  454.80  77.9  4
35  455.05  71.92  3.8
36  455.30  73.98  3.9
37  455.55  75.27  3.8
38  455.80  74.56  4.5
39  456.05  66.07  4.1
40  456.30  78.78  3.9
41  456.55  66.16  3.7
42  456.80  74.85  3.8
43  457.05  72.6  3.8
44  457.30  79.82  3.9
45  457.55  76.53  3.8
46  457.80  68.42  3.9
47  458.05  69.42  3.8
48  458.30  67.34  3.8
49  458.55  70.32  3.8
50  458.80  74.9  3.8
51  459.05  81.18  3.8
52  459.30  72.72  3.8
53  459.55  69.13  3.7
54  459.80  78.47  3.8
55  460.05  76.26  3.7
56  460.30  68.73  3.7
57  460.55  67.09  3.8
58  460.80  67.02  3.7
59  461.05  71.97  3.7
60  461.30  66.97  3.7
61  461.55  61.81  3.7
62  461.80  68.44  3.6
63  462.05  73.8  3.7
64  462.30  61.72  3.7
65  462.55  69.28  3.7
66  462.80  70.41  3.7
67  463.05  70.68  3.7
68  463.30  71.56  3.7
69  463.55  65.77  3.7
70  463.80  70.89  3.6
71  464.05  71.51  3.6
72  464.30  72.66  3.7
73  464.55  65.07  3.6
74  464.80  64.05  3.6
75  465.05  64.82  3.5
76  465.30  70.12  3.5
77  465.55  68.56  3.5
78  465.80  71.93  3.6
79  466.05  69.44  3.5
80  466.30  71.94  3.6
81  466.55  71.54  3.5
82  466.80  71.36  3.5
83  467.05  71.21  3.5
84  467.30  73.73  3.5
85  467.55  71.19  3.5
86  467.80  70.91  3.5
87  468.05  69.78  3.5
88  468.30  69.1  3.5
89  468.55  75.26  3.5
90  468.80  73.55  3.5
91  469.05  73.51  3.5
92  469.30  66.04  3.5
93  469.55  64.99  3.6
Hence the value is 72.49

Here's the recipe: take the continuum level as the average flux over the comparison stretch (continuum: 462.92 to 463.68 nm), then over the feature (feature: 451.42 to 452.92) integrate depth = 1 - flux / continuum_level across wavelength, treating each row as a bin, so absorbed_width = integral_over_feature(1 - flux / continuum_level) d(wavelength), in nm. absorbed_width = -0.18 nm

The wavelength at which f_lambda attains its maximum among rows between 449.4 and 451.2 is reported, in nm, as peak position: 450.05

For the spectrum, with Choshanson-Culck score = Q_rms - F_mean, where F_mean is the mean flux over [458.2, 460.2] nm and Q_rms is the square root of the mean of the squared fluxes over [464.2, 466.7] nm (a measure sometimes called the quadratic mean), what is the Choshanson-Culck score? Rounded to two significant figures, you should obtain -4.7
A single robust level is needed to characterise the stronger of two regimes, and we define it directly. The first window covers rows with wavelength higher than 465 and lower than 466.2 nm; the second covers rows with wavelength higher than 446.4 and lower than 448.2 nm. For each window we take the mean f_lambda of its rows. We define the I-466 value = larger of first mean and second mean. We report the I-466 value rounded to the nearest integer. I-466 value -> 82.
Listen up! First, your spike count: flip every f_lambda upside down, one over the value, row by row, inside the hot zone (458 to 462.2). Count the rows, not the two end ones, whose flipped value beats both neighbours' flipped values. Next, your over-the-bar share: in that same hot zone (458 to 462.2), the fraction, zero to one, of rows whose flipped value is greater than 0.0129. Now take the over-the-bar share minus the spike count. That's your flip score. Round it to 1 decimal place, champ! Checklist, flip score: -3.1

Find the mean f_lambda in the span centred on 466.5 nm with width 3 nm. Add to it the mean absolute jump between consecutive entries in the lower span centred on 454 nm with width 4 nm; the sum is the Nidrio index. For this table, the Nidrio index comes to 73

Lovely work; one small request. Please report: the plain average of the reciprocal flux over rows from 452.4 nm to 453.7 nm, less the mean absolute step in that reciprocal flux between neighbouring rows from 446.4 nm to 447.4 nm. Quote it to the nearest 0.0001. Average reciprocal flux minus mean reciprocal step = 0.0122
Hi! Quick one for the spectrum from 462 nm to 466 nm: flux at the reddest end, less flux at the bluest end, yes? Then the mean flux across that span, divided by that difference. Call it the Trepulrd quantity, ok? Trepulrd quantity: -37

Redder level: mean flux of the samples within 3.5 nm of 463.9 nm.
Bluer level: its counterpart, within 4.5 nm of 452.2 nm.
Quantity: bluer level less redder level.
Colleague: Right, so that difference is 7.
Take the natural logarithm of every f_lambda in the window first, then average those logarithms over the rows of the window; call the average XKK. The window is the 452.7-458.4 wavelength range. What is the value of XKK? 4.29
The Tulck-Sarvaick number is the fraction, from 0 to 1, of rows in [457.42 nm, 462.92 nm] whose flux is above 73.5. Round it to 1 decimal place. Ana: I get 0.3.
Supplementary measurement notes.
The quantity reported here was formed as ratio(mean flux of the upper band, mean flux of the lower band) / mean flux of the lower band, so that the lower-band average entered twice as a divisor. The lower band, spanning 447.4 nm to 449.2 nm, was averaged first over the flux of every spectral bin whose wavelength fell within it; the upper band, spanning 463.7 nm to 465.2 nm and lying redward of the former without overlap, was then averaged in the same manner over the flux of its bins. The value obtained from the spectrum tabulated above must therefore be 0.0103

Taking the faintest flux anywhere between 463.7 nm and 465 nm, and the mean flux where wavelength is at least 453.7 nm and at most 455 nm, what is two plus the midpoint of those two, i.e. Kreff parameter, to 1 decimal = 71.2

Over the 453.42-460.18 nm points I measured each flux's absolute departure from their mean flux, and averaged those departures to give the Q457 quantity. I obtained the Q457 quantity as 3.3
